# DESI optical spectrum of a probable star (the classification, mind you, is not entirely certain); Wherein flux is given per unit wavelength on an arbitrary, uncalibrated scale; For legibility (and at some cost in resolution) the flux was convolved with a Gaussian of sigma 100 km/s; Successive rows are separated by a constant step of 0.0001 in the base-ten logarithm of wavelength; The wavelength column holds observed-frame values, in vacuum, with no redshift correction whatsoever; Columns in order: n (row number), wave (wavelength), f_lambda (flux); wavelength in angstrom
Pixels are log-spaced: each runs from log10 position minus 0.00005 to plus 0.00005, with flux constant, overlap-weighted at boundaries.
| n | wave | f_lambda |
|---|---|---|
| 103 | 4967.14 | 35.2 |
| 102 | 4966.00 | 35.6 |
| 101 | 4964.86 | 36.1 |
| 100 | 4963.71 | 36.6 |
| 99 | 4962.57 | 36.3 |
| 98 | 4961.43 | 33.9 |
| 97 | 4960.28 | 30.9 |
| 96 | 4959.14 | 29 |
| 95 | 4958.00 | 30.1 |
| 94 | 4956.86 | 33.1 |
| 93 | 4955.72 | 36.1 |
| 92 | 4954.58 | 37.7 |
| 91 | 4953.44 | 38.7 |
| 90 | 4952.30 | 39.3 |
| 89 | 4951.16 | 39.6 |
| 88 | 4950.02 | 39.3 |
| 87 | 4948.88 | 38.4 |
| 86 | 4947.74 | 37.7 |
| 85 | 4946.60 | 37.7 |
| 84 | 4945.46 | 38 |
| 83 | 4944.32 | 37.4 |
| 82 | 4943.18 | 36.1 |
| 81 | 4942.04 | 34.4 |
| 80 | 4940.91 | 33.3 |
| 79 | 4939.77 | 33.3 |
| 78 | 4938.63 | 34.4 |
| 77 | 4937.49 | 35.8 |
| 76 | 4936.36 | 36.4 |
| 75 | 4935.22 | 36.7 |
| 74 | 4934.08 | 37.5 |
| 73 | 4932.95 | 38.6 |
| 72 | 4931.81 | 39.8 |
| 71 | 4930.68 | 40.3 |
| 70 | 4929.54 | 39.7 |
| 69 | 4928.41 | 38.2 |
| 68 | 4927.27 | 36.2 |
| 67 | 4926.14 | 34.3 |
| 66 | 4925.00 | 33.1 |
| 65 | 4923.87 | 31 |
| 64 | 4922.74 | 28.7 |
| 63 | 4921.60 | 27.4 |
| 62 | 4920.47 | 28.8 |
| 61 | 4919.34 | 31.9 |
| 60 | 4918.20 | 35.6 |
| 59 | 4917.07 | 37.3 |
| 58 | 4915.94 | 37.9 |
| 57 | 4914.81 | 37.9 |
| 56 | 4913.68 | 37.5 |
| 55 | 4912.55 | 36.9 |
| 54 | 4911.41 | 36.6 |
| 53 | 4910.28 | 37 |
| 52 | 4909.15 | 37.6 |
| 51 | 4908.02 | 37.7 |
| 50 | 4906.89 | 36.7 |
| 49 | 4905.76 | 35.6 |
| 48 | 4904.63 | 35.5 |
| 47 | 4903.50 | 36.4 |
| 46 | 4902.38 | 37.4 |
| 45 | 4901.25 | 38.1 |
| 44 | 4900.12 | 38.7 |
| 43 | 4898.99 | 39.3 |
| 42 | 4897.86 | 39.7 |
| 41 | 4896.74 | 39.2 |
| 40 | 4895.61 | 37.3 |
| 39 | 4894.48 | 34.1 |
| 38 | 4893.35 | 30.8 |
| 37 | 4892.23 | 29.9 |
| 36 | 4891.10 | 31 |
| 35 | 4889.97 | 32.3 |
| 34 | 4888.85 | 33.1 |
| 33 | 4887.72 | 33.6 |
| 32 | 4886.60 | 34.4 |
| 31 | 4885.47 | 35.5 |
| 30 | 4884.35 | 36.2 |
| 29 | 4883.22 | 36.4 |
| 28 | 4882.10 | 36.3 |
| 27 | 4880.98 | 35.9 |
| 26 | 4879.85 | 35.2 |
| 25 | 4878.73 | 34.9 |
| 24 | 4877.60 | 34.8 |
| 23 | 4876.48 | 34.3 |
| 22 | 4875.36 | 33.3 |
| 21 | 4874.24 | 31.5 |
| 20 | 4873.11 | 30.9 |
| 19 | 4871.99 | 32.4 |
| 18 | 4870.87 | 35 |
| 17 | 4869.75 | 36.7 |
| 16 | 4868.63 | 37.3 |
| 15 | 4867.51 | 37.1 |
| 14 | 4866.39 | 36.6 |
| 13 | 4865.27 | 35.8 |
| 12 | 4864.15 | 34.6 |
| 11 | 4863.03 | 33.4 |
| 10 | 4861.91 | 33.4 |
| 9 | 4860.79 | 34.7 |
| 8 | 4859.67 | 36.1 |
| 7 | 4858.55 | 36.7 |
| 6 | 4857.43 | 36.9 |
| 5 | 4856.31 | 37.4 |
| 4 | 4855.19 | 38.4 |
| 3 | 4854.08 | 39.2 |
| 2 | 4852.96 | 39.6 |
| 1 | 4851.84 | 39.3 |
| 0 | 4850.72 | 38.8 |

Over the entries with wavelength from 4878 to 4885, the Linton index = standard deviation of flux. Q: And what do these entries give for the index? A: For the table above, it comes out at 0.6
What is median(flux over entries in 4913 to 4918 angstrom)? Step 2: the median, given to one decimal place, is 37.7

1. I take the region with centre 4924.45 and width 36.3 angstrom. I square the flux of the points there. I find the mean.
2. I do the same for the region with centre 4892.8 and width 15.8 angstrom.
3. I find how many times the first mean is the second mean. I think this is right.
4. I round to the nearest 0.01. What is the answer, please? 1.04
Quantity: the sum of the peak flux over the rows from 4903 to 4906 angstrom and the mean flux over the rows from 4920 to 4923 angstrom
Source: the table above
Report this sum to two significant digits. 65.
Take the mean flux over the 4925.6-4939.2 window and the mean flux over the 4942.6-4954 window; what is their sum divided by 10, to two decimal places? 7.55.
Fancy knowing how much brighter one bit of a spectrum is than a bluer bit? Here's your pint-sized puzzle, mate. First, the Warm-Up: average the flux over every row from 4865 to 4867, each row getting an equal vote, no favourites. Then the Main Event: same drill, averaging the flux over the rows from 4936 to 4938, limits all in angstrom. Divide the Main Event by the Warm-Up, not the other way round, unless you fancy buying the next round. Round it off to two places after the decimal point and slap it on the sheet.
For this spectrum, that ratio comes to 1.00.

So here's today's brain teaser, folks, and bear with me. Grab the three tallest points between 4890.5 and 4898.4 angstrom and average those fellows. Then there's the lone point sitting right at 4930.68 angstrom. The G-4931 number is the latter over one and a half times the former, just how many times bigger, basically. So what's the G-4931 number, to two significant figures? 0.69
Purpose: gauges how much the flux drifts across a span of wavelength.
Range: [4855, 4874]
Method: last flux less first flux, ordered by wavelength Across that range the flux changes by -7.5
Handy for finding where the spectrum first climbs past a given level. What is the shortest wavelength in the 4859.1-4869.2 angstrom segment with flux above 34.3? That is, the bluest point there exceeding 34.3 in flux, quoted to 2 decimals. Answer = 4859.67 angstrom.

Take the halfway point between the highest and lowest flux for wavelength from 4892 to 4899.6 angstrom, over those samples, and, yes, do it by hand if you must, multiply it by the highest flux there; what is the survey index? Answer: 1382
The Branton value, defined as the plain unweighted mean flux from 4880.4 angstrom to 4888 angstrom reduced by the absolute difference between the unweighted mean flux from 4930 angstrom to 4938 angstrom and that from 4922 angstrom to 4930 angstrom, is 32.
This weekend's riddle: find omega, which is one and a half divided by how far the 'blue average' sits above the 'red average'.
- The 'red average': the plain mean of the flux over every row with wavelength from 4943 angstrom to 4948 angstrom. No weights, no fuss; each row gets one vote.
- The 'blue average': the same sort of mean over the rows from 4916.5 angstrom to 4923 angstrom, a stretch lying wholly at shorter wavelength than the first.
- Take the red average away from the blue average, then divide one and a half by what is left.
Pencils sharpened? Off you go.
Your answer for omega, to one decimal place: -0.3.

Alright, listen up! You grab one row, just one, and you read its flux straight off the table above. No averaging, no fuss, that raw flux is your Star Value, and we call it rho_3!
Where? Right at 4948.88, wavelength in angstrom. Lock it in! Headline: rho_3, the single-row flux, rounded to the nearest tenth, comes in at 38.4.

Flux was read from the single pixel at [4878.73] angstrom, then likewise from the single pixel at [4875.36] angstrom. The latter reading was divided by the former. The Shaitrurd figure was 0.954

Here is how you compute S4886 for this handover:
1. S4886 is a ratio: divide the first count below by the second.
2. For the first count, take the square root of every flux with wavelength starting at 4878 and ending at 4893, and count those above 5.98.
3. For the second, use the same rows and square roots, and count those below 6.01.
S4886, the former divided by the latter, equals 0.40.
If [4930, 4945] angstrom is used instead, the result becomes 1.50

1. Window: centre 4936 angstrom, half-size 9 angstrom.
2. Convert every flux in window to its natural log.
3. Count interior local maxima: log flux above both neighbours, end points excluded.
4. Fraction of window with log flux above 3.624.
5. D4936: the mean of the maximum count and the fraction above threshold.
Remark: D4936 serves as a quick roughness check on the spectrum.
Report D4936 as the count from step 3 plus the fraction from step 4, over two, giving 0.69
